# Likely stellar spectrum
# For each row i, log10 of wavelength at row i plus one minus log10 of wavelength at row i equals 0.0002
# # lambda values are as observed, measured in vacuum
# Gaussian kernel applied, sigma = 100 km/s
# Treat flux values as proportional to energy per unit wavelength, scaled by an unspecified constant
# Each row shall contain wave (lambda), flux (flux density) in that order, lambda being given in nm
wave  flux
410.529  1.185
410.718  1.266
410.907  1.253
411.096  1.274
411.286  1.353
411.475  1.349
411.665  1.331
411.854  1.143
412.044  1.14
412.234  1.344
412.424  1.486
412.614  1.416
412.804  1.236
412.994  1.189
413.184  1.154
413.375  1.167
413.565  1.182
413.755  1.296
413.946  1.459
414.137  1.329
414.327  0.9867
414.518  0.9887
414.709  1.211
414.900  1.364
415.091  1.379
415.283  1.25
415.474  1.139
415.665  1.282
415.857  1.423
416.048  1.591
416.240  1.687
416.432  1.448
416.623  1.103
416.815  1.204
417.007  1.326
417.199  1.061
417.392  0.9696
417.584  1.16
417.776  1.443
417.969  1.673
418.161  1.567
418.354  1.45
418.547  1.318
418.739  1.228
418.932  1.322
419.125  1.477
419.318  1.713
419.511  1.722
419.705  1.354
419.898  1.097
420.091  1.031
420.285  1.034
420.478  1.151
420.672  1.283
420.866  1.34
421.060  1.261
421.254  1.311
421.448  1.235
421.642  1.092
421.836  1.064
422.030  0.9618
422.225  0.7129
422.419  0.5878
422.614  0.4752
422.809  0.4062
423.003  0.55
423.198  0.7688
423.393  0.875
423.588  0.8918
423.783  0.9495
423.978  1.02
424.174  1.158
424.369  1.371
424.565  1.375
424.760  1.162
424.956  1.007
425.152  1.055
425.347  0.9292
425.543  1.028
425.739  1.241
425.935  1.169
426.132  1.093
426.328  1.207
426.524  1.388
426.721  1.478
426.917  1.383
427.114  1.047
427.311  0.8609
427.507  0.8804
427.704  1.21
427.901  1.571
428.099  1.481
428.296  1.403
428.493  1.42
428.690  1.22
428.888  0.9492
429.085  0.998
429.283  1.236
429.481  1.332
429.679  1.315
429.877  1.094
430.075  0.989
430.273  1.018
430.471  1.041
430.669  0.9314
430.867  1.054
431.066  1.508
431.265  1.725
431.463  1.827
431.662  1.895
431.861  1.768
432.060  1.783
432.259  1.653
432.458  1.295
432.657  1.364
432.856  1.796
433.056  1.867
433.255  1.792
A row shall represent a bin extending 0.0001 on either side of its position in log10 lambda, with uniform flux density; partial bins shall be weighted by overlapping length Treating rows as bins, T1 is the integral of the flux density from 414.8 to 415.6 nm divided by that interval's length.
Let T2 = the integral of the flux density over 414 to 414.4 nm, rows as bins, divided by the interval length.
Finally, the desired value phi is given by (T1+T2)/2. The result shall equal 1.24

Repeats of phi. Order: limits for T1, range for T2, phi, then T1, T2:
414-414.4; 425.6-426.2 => 1.18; 1.20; 1.16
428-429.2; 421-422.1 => 1.20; 1.25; 1.16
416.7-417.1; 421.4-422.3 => 1.13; 1.26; 1.01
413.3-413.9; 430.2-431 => 1.13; 1.24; 1.03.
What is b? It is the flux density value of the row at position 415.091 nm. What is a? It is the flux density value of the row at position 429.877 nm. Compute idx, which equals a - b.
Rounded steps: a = 1.094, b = 1.379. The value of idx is -0.3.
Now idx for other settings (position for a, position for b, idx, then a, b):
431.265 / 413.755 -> 0.4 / 1.725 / 1.296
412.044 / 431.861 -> -0.6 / 1.14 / 1.768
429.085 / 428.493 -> -0.4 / 0.998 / 1.42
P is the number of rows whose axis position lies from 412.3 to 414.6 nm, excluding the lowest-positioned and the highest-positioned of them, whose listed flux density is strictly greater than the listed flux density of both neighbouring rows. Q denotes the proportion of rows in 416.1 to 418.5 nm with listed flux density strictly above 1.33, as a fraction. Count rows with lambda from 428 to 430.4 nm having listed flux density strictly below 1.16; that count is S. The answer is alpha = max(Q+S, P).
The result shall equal 5.5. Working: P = 1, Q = 0.50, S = 5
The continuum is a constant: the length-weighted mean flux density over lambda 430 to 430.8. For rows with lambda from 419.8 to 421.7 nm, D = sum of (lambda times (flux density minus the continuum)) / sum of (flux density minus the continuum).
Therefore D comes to 420.93 nm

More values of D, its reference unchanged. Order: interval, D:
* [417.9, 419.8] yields 418.84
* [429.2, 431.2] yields 430.07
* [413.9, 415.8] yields 414.79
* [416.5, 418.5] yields 417.77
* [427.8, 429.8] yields 428.60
